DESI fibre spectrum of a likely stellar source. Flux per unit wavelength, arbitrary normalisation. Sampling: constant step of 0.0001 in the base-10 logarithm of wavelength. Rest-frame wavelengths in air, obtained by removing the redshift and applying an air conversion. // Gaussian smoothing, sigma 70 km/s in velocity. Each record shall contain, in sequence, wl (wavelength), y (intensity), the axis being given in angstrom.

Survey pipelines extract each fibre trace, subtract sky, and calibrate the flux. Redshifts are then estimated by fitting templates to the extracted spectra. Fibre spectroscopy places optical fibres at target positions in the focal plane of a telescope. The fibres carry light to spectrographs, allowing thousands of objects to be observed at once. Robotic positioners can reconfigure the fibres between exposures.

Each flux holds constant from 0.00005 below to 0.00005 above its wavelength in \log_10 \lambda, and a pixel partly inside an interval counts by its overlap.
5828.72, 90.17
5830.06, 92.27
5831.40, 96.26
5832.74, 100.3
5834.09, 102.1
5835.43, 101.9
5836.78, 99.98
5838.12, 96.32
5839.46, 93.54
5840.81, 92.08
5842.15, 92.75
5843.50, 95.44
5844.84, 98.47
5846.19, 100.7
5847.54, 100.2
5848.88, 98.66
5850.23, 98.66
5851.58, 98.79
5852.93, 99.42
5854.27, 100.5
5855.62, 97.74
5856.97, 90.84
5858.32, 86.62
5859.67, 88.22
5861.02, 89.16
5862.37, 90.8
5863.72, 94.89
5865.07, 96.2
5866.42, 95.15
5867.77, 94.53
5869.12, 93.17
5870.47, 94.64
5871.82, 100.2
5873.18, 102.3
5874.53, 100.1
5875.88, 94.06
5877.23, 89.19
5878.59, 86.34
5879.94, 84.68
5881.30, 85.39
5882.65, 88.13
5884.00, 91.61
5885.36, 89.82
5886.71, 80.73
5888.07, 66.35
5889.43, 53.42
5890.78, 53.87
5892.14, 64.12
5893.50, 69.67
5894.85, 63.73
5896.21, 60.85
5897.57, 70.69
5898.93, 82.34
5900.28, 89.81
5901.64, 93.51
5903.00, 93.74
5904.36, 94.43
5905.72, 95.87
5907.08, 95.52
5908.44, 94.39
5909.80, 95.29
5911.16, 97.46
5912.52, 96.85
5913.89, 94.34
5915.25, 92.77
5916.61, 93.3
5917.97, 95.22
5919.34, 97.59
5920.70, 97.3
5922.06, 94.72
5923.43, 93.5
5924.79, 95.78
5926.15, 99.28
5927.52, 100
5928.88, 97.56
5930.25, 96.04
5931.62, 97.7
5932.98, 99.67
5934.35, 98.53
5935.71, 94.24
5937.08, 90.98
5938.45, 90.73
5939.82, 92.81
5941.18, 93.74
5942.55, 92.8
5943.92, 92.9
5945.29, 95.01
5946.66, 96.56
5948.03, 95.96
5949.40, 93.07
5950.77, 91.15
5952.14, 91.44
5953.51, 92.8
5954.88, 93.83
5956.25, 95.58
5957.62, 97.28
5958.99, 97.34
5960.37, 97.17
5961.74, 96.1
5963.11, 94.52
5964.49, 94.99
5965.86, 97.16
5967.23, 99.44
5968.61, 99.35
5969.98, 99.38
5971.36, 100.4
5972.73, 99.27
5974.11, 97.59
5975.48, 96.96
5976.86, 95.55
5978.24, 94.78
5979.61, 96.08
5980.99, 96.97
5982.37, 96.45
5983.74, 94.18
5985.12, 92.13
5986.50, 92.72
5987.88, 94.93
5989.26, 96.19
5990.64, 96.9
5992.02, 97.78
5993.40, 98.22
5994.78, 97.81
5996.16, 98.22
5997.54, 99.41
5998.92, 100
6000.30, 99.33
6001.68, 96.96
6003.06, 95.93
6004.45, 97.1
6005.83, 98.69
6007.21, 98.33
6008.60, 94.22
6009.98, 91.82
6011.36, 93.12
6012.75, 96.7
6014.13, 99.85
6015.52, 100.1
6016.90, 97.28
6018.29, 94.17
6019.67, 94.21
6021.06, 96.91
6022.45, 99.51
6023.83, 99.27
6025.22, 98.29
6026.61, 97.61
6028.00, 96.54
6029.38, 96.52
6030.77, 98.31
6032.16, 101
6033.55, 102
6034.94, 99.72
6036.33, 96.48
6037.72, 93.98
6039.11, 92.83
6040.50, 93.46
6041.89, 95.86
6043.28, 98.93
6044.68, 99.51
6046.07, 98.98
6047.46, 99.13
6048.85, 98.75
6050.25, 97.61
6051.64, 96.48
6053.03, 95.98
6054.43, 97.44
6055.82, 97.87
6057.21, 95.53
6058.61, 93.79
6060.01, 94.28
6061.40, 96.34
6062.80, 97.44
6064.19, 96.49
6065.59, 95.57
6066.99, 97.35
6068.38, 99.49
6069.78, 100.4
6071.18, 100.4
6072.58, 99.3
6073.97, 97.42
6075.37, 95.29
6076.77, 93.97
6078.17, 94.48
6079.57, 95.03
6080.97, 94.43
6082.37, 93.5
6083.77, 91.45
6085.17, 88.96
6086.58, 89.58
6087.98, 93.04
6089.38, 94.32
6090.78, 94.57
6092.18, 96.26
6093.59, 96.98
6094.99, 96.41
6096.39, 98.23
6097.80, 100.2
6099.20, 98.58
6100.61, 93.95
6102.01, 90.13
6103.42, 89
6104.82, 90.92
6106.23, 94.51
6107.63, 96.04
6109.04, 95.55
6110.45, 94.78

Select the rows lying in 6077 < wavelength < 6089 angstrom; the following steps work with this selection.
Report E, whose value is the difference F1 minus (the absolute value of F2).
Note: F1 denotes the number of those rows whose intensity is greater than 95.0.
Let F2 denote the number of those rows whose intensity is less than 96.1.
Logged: -7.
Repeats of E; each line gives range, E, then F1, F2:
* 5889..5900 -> -8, 0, 8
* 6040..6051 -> 5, 7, 2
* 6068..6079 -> 3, 6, 3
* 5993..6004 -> 7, 8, 1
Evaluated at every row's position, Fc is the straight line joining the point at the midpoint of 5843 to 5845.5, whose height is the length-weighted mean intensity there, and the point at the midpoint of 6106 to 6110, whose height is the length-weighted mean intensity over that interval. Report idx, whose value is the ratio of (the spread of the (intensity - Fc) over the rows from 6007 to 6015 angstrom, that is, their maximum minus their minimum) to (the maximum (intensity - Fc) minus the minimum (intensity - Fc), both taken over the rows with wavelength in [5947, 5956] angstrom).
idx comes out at 1.68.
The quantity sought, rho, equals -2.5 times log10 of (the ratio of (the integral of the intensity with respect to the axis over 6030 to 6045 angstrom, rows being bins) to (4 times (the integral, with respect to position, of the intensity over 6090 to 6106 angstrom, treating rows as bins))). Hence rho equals 1.55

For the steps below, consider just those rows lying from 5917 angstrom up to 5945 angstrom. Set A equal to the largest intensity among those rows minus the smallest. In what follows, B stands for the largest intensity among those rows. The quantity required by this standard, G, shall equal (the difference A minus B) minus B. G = -191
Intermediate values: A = 9.3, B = 100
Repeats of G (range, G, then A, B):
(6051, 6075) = -194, 6.6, 100.4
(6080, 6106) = -189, 11.2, 100.2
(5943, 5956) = -188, 5.4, 96.56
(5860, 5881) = -187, 17.6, 102.3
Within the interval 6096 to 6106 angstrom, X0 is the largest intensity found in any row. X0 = 100.2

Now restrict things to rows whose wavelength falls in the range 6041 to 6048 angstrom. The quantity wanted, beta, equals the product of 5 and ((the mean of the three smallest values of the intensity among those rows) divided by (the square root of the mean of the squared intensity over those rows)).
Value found 4.97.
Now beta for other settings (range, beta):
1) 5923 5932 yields 4.90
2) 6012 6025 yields 4.87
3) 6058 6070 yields 4.88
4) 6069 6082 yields 4.87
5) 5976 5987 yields 4.90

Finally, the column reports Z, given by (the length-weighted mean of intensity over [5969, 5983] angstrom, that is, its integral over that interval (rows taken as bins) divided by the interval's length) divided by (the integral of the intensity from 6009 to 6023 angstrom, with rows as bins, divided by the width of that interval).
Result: 1.01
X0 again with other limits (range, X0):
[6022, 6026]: 99.51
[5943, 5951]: 96.56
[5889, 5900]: 82.34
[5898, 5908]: 95.87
